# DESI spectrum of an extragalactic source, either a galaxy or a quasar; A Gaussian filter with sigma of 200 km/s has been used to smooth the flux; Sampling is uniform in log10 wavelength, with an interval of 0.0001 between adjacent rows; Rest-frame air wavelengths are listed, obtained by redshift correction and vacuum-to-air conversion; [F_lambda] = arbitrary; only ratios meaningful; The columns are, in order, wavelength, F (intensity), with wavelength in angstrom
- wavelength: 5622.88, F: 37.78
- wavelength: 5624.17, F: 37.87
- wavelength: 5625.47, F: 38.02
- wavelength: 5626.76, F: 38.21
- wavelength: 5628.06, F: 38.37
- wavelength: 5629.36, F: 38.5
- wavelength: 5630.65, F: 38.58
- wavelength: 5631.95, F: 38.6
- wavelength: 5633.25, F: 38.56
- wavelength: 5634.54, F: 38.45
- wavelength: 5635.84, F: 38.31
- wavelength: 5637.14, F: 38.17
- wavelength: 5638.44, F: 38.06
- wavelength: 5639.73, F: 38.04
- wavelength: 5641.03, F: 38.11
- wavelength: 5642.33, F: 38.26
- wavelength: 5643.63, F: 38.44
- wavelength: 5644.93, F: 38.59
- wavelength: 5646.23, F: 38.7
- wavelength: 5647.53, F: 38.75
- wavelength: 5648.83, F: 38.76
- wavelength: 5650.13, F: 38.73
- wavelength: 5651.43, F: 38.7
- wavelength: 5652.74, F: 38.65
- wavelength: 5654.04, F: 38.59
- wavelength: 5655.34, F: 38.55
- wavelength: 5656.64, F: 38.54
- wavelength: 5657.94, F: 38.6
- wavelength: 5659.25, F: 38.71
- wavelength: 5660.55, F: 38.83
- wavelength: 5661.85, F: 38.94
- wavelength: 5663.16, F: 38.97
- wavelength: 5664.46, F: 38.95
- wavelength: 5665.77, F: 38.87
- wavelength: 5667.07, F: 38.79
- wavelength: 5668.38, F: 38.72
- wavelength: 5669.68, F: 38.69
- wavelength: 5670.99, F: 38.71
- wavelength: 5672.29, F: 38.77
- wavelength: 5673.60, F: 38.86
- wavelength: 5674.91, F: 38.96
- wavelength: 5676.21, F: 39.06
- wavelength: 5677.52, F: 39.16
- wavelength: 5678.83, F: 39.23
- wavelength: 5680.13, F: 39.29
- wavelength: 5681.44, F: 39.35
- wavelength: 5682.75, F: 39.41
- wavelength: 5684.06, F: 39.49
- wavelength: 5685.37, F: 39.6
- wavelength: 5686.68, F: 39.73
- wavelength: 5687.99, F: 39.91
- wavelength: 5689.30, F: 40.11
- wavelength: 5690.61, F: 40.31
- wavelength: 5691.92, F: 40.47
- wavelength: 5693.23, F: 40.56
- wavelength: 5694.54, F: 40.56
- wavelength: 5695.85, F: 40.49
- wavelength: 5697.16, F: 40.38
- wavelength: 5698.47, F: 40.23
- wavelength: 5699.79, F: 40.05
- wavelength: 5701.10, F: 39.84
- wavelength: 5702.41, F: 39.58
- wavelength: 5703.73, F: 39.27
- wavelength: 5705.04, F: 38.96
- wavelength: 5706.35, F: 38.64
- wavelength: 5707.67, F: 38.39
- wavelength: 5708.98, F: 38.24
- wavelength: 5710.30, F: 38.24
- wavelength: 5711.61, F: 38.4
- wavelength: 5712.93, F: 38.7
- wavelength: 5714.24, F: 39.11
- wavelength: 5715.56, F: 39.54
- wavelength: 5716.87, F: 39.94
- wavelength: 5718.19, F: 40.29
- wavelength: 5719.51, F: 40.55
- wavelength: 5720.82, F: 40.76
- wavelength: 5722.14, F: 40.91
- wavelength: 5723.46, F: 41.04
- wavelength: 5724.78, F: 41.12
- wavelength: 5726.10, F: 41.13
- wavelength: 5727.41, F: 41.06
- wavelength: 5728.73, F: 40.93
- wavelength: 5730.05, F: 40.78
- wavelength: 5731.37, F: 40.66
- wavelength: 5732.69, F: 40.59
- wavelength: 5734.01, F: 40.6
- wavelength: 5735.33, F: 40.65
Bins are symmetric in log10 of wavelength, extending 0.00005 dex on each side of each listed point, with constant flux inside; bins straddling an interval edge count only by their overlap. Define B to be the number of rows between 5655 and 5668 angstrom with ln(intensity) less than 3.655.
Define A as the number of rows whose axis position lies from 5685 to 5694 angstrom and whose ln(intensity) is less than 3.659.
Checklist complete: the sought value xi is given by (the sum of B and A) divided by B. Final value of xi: 1.0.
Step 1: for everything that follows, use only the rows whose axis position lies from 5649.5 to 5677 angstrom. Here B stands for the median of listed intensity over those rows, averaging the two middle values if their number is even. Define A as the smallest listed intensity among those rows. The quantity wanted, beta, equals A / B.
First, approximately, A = 38.54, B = 38.7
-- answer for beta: 0.995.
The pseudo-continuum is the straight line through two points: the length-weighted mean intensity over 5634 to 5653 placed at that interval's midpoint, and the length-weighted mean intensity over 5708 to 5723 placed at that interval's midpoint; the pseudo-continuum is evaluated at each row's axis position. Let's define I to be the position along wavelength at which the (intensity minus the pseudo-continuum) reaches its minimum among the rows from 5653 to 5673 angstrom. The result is 5669.68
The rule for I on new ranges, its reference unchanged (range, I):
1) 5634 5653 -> 5639.73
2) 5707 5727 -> 5710.30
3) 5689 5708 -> 5707.67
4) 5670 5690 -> 5670.99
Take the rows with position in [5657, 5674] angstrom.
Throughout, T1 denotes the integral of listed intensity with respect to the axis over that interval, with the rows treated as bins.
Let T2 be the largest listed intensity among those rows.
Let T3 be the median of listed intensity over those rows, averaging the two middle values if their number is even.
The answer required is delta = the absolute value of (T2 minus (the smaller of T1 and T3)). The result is 0.18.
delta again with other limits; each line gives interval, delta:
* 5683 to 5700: 0.33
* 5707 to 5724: 1.50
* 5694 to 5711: 0.98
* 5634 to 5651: 0.32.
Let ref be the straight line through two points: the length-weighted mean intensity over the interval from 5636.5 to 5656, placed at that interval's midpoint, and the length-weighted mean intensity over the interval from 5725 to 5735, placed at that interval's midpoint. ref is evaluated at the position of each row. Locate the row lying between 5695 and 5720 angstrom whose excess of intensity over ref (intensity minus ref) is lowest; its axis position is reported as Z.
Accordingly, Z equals 5710.30 angstrom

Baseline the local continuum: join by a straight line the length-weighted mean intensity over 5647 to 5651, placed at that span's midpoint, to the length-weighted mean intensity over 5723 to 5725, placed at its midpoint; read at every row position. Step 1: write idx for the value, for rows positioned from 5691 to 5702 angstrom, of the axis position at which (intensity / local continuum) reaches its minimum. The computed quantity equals 5701.10 angstrom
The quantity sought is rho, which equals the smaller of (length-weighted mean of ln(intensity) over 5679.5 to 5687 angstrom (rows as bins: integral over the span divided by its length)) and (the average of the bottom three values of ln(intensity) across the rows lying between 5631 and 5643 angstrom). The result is 3.64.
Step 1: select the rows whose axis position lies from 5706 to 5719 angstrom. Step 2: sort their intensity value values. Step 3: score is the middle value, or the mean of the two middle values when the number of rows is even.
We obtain 38.7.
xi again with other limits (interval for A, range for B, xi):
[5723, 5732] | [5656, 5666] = 1.0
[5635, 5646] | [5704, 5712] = 2.6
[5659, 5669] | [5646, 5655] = 2.5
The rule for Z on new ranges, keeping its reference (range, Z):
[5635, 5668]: 5667.07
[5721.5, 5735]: 5734.01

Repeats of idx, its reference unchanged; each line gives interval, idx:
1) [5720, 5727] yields 5720.82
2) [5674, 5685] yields 5674.91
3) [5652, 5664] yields 5656.64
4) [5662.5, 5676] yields 5670.99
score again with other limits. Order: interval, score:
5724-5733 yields 40.9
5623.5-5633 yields 38.4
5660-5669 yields 38.9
